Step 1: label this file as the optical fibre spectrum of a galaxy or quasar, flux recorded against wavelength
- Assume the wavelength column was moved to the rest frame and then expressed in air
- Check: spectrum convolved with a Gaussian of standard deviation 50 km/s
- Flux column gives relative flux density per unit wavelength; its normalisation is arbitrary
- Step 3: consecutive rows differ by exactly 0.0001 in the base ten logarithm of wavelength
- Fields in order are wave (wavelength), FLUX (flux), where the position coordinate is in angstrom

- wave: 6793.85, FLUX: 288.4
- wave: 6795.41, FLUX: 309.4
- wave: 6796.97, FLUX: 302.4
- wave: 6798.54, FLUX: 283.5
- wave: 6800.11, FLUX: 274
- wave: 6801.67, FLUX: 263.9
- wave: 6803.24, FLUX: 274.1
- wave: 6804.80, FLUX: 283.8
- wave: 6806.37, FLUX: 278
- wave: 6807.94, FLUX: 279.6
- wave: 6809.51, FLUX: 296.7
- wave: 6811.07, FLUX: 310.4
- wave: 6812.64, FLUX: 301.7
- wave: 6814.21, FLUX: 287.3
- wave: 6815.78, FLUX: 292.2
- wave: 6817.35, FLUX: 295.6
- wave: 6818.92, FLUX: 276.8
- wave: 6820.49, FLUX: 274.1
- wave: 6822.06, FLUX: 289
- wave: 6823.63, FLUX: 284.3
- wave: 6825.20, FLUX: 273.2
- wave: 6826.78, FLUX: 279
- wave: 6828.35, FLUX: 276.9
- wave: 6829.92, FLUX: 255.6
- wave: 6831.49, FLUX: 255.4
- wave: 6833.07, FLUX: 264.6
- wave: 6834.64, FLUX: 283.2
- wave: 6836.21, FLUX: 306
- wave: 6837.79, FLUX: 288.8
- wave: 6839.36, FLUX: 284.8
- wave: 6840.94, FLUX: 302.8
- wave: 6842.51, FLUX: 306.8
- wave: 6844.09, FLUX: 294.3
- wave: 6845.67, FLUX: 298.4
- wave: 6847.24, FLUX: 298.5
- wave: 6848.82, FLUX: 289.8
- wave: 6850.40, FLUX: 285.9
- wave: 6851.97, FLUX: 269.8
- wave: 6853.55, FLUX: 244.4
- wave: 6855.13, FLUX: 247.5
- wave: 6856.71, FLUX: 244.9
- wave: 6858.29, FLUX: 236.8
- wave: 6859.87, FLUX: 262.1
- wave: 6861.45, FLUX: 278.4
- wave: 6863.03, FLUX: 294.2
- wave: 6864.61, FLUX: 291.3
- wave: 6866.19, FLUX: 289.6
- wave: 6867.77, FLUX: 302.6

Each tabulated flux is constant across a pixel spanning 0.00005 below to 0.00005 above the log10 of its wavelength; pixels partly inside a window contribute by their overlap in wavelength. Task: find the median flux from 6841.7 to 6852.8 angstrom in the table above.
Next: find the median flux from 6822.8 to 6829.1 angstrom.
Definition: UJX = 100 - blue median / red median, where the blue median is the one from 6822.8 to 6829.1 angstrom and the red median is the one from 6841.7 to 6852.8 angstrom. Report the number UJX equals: 99.06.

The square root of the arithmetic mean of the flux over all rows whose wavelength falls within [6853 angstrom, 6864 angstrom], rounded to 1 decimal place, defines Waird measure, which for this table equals 16.1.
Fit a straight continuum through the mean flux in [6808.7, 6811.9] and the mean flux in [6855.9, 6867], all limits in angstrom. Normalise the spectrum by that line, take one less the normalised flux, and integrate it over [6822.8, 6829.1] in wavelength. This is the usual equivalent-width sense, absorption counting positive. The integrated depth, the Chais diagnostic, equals 0.33 angstrom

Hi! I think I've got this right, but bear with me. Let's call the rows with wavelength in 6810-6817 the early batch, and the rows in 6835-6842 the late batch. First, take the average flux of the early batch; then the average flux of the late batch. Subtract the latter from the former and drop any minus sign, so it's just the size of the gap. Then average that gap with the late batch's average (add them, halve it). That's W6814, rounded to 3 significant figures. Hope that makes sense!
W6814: 149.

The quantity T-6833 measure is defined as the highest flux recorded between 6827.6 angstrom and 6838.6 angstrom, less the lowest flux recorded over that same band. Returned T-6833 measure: 51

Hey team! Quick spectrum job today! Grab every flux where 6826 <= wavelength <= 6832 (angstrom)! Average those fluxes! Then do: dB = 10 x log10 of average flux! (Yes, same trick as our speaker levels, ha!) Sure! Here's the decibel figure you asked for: 24.3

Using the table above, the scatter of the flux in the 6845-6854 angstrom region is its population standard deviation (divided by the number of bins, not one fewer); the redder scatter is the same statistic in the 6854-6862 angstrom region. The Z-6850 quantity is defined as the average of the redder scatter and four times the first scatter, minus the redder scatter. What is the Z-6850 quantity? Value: 31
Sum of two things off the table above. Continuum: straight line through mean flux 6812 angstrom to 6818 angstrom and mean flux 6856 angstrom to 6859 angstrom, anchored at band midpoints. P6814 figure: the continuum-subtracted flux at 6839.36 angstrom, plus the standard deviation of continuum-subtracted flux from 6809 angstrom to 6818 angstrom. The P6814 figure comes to 28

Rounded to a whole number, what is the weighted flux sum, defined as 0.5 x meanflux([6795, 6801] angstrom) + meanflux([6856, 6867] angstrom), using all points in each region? 417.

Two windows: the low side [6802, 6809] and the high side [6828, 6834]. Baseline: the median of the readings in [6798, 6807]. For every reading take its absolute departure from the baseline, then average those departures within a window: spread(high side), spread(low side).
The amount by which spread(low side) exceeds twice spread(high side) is -23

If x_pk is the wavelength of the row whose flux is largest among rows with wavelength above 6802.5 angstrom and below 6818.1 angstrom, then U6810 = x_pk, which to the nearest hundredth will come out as 6811.07 angstrom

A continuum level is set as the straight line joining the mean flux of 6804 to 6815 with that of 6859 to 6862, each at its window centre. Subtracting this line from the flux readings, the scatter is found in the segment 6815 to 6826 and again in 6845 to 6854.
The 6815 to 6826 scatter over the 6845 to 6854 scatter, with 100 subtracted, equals -99.6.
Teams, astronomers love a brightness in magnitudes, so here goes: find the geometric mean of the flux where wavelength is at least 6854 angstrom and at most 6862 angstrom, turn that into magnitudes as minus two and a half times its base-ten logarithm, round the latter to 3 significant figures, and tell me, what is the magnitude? -6.01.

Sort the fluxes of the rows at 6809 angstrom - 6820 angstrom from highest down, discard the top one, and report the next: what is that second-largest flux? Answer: 301.7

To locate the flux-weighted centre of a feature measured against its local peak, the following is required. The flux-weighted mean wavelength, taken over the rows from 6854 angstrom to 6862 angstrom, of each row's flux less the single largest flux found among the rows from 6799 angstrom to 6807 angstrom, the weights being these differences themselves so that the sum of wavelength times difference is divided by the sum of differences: 6857.5 angstrom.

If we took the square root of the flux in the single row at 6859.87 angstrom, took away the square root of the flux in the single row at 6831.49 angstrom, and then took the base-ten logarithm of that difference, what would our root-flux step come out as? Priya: -0.68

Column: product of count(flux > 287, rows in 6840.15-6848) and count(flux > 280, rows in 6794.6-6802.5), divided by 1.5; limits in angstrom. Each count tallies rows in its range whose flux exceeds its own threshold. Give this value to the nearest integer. 10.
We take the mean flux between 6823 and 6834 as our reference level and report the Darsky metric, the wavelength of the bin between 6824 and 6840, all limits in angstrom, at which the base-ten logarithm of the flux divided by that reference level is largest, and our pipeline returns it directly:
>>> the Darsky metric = 6836.21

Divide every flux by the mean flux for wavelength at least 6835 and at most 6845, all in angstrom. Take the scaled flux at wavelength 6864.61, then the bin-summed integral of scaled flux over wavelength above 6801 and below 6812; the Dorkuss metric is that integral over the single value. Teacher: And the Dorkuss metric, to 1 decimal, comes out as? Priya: 10.7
